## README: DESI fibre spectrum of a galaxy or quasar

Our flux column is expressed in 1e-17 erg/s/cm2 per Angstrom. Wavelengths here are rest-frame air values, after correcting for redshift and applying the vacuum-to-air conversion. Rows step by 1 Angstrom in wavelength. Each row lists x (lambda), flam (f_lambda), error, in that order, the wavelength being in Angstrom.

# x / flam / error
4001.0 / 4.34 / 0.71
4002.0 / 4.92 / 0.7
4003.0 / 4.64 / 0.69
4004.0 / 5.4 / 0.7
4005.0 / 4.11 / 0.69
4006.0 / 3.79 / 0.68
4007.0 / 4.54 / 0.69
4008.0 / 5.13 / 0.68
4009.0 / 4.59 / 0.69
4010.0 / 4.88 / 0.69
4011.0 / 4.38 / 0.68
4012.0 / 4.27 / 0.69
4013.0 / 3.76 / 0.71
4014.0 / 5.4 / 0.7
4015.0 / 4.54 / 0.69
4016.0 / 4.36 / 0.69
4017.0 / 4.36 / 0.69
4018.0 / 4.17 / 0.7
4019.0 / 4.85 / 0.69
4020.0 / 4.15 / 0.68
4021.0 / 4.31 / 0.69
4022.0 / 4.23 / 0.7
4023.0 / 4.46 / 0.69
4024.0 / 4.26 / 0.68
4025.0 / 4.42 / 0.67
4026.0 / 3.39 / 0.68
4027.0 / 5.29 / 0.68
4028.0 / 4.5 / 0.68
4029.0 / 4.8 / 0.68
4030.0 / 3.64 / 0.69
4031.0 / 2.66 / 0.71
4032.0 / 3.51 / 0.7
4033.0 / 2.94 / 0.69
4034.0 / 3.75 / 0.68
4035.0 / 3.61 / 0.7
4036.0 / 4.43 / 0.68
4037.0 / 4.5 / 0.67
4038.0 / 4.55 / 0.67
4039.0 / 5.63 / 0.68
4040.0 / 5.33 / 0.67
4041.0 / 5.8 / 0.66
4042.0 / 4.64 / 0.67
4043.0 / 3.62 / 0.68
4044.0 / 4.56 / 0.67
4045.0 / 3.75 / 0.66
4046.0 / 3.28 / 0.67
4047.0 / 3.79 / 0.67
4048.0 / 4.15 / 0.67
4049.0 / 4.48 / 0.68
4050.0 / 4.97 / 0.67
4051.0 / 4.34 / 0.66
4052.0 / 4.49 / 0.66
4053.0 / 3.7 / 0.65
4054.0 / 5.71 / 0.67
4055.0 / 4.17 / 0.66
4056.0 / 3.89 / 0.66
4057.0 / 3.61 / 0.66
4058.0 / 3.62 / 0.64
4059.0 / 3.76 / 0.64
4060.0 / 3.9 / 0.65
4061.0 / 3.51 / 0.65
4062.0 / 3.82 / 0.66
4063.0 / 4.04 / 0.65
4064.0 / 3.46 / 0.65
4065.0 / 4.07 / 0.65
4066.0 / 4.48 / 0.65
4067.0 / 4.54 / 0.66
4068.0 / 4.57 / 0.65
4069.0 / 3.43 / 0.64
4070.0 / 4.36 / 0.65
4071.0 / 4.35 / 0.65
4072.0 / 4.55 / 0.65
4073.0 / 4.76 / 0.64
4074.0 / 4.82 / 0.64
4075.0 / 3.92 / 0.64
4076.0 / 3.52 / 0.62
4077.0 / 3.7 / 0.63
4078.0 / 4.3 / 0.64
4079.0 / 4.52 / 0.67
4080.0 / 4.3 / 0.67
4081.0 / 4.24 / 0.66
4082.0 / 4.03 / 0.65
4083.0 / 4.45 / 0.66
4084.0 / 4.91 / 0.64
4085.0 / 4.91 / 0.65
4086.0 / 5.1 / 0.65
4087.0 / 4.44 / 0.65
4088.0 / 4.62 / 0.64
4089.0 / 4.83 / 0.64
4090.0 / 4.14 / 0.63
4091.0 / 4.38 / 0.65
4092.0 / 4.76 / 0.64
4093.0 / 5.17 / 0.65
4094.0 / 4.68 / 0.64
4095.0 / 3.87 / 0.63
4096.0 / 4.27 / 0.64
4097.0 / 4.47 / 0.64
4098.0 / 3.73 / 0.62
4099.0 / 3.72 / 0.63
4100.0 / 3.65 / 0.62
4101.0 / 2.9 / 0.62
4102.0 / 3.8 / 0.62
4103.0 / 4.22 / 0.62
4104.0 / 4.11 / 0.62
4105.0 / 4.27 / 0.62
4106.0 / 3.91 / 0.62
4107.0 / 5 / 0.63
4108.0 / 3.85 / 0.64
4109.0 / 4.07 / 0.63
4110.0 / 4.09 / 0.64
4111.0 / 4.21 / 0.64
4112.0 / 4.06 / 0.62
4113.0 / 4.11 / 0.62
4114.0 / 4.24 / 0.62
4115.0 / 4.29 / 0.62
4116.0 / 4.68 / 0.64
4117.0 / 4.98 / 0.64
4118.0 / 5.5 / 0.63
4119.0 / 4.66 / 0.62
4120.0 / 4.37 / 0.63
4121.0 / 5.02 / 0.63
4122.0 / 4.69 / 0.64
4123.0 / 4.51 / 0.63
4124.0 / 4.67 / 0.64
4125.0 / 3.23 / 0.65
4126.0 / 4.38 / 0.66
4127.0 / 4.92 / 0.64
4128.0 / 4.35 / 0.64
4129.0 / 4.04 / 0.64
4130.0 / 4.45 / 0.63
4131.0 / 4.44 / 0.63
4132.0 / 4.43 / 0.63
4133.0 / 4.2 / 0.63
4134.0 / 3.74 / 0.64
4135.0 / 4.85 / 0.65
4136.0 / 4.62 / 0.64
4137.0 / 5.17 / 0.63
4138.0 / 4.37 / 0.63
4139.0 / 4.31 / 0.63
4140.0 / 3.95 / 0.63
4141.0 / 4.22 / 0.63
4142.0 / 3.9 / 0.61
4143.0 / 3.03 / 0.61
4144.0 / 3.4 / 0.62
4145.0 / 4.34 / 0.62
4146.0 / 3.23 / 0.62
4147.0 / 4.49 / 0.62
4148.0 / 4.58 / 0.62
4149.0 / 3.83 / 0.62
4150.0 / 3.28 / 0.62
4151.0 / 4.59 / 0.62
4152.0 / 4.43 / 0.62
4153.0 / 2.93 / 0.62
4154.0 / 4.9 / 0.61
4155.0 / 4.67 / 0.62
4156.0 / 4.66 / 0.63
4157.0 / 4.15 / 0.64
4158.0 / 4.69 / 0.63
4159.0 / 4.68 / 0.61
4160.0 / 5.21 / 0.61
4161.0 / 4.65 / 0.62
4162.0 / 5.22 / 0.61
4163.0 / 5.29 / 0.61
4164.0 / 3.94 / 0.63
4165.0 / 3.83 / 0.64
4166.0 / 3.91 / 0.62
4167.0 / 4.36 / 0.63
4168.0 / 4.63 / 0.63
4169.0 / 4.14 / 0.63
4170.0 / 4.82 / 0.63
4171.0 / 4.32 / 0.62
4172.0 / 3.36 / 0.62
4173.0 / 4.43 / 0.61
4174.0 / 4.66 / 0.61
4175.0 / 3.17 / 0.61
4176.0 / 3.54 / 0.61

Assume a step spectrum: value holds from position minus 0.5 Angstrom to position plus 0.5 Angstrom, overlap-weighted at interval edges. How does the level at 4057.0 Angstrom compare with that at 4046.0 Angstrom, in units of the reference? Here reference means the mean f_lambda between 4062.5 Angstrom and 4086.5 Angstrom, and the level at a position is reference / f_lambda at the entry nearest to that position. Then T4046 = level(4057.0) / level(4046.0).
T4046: 0.91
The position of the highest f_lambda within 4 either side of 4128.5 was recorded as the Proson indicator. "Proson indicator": 4127.0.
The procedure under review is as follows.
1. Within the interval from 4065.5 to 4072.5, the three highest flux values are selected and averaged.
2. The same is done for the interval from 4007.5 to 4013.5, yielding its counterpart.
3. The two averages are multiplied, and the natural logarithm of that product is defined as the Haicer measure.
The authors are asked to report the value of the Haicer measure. 3.10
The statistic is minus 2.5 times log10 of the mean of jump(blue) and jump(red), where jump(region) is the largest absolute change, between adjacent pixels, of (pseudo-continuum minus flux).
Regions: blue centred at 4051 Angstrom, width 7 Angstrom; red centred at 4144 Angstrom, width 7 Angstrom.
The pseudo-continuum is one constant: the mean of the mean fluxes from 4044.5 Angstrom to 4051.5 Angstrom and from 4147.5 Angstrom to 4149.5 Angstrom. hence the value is -0.5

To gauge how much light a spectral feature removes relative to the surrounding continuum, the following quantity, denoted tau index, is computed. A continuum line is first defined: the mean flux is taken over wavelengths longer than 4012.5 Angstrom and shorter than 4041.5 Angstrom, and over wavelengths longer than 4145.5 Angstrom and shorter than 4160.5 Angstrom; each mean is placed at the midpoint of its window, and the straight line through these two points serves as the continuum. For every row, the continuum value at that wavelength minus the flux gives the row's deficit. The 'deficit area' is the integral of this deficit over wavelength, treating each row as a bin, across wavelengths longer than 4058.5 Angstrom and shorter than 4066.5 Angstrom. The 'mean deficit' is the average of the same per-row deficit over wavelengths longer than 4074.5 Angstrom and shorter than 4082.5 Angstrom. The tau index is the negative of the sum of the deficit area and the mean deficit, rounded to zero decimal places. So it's -4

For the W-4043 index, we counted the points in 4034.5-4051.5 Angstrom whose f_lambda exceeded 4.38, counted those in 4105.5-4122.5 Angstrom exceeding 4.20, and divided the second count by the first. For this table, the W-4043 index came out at 1.1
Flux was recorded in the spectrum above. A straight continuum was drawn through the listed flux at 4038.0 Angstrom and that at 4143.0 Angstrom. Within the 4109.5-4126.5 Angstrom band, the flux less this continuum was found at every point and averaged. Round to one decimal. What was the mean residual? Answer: 1.1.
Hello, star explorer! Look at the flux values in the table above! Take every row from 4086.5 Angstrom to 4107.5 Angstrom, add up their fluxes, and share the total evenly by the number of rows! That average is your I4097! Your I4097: 4.24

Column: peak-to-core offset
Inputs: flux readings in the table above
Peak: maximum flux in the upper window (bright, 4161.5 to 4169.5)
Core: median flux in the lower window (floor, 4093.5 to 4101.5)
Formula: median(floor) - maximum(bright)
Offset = -1.5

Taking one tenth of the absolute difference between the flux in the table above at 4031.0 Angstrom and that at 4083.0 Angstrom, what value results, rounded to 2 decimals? 0.18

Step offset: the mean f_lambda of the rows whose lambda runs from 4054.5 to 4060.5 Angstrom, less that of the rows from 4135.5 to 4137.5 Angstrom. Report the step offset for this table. -1.1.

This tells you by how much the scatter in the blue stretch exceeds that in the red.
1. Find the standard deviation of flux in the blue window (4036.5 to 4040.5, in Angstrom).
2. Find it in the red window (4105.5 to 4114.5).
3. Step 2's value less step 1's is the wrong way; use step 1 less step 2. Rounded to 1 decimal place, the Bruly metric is 0.2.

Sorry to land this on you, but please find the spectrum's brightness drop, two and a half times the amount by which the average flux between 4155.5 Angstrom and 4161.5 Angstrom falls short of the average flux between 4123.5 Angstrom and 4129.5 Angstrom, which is -1.0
